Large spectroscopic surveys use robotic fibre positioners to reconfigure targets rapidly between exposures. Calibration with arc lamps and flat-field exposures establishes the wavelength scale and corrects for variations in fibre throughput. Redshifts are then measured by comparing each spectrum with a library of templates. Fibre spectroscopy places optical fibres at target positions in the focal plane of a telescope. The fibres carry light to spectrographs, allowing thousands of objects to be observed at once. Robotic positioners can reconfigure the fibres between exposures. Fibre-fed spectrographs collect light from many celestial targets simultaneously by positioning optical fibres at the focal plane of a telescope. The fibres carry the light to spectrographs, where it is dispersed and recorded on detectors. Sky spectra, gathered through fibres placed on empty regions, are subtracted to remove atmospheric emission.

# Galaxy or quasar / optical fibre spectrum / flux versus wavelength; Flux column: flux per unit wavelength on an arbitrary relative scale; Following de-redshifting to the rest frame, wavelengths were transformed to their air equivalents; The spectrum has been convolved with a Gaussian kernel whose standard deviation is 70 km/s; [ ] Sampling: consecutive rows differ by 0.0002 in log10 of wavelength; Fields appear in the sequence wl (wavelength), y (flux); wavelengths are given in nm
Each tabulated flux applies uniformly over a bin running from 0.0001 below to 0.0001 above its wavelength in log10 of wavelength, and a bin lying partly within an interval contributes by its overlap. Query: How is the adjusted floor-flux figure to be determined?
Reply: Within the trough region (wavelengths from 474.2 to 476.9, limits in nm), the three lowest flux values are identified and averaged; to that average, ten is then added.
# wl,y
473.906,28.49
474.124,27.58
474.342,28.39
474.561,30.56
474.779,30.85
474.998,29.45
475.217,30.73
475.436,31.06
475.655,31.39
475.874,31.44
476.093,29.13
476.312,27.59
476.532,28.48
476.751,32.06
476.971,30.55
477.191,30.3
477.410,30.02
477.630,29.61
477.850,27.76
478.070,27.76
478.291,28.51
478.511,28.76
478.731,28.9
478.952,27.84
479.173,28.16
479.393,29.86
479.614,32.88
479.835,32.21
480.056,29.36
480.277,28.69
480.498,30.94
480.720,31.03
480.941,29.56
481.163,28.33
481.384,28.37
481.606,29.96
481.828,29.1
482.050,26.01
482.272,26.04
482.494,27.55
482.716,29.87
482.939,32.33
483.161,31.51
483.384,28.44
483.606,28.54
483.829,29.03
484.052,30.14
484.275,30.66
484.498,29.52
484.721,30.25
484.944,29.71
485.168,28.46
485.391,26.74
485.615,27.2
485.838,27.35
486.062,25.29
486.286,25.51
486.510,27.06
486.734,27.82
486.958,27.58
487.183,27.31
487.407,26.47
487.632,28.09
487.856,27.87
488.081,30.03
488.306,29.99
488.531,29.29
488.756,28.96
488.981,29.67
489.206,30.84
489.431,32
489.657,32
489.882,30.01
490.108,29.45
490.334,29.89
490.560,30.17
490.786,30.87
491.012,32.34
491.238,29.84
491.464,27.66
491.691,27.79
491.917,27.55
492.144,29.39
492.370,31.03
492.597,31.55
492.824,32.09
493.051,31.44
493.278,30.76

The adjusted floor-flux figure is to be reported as 38.2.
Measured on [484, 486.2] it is 36.4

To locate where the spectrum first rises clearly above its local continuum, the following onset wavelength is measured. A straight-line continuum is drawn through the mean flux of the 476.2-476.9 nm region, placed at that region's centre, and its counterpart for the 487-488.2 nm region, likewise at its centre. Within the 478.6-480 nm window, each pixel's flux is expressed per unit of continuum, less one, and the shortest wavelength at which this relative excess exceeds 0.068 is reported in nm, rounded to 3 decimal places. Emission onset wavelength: 479.614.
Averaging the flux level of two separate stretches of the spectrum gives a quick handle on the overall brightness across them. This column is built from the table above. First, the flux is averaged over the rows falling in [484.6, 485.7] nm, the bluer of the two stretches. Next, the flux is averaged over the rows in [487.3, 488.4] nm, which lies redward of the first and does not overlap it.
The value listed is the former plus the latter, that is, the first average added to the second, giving 57.0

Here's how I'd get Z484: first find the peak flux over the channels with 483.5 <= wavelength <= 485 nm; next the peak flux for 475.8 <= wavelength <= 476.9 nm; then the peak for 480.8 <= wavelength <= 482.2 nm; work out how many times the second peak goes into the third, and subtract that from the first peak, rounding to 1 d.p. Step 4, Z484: 29.7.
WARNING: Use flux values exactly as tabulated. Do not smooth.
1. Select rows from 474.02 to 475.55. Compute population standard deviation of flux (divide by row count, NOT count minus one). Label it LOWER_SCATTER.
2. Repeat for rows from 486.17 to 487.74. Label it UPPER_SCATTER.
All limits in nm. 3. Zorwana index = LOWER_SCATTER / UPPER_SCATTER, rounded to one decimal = 1.5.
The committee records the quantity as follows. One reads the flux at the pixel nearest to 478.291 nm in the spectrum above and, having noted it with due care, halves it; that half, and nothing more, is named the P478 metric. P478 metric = 14.3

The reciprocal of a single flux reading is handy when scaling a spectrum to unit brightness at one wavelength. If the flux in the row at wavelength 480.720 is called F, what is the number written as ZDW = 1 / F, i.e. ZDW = 0.0322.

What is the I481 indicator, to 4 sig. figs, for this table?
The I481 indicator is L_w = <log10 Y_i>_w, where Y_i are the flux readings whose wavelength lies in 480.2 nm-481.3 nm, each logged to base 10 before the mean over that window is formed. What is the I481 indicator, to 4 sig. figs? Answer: 1.473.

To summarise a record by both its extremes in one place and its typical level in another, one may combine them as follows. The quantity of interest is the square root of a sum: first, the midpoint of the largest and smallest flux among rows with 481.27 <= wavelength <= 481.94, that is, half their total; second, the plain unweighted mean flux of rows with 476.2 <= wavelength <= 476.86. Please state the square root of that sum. 7.65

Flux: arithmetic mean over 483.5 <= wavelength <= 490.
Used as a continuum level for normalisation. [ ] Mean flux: 28.7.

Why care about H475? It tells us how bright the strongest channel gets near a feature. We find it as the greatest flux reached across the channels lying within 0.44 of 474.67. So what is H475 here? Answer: 30.85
